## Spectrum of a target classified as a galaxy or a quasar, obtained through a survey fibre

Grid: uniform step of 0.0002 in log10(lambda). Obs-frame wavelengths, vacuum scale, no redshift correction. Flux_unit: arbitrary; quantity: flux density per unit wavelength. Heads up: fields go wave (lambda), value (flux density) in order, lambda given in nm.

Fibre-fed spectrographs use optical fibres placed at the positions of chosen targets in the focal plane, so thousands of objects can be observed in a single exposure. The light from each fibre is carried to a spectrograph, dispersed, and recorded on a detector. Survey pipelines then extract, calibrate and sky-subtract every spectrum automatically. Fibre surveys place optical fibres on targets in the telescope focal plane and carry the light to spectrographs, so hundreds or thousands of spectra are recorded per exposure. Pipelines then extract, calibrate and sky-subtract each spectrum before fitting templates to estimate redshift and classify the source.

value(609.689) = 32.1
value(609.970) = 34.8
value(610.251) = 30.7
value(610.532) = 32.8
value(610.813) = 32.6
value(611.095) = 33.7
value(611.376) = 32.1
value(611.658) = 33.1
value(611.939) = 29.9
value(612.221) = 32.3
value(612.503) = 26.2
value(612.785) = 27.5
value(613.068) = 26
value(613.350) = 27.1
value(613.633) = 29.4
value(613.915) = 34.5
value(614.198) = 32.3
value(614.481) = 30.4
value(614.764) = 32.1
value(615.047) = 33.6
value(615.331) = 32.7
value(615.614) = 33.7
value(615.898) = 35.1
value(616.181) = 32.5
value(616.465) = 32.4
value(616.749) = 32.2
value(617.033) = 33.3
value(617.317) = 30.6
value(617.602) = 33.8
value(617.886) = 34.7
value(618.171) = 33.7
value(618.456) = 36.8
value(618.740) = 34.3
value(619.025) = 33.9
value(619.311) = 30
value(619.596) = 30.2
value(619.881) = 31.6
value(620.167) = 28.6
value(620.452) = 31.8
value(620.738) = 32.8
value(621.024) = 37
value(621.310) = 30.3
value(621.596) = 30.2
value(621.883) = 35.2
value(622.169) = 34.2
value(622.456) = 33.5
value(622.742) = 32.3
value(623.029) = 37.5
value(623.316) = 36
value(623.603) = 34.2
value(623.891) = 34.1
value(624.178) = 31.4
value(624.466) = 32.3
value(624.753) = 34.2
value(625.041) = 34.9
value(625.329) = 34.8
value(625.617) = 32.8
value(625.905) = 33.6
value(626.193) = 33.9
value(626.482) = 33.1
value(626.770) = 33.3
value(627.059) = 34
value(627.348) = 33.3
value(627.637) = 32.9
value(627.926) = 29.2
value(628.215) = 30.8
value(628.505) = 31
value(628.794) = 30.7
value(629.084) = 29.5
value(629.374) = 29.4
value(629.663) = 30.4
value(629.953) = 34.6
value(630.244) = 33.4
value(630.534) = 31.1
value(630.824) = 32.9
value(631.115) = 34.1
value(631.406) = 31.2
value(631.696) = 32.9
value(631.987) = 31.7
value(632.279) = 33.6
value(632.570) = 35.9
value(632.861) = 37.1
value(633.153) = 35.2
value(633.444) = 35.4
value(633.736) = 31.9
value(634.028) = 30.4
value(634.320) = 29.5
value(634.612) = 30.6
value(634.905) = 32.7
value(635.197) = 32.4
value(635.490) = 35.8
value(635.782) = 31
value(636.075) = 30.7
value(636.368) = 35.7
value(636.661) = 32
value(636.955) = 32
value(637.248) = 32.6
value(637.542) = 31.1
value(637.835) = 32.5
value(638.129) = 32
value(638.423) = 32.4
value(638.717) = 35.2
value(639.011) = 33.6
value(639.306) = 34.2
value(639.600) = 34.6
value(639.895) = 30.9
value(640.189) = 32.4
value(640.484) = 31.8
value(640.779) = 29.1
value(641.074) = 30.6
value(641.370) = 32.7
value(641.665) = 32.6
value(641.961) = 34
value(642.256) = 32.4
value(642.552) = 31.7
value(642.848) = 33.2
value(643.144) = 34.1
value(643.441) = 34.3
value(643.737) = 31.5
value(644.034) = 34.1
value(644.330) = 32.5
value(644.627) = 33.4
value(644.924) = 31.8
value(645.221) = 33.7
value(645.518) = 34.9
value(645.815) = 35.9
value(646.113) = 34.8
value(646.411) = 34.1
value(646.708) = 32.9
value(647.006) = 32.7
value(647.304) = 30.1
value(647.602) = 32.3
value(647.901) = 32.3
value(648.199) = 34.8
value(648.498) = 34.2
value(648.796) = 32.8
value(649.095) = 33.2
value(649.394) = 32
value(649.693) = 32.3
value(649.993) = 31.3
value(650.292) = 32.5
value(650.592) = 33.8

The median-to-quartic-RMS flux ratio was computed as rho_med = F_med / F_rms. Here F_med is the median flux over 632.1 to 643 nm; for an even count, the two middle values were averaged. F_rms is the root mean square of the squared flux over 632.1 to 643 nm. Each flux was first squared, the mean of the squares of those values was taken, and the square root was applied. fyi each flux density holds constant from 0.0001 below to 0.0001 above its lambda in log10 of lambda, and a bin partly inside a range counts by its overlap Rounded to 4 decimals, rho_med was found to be 0.0299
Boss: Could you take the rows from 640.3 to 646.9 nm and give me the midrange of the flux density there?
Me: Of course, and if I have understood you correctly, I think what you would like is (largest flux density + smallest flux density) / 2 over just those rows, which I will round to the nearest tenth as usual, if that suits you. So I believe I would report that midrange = 32.5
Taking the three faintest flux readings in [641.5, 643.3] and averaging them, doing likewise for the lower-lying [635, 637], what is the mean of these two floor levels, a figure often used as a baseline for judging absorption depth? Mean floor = 31.7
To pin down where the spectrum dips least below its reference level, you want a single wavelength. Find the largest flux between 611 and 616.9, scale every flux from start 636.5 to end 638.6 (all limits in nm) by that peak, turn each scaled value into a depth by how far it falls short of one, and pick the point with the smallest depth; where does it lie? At 637.248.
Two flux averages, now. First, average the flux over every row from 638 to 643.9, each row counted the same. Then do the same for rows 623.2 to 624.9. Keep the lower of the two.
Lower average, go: 32.7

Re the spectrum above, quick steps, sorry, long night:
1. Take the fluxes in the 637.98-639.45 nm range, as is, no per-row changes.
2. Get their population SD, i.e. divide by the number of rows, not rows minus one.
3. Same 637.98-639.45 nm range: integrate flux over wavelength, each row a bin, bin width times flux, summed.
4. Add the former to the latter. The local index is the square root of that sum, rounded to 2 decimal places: 7.10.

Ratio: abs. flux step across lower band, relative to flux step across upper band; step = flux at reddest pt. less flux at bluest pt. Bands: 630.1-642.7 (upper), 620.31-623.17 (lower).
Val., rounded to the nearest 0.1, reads -3.4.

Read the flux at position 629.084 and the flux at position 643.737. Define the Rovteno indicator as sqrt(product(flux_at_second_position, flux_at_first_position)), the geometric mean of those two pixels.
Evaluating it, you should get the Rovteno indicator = 30.5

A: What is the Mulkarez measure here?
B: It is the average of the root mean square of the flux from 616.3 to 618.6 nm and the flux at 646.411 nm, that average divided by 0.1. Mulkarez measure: 338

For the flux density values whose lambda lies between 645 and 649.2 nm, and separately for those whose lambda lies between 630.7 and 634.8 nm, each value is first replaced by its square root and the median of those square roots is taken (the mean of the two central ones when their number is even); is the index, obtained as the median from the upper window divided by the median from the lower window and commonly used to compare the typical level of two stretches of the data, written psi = 1.01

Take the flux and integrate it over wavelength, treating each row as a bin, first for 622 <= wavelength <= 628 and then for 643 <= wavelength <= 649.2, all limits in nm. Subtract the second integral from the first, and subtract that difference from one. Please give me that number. 6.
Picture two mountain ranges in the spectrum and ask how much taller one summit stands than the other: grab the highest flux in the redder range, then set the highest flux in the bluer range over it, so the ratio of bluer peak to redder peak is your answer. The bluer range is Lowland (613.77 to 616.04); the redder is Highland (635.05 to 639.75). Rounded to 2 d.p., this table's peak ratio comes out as 0.98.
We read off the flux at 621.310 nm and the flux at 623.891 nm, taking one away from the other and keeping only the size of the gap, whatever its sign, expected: 3.8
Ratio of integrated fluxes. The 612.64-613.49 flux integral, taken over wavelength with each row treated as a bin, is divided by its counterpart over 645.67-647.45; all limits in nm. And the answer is 0.38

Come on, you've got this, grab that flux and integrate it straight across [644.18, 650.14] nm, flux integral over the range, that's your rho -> 197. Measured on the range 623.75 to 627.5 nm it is 126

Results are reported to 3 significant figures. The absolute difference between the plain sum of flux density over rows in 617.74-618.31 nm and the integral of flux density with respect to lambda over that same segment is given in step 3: 48.9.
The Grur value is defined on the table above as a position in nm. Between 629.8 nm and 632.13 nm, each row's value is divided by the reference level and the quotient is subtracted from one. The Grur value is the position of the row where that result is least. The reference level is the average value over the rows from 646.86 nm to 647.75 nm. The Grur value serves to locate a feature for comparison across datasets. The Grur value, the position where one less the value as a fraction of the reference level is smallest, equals 629.953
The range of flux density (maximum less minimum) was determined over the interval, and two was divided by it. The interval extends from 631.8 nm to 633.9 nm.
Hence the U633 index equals 0.37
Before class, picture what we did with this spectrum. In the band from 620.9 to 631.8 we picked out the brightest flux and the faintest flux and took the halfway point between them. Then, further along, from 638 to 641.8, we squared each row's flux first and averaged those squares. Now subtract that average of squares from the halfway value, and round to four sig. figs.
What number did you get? -1024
